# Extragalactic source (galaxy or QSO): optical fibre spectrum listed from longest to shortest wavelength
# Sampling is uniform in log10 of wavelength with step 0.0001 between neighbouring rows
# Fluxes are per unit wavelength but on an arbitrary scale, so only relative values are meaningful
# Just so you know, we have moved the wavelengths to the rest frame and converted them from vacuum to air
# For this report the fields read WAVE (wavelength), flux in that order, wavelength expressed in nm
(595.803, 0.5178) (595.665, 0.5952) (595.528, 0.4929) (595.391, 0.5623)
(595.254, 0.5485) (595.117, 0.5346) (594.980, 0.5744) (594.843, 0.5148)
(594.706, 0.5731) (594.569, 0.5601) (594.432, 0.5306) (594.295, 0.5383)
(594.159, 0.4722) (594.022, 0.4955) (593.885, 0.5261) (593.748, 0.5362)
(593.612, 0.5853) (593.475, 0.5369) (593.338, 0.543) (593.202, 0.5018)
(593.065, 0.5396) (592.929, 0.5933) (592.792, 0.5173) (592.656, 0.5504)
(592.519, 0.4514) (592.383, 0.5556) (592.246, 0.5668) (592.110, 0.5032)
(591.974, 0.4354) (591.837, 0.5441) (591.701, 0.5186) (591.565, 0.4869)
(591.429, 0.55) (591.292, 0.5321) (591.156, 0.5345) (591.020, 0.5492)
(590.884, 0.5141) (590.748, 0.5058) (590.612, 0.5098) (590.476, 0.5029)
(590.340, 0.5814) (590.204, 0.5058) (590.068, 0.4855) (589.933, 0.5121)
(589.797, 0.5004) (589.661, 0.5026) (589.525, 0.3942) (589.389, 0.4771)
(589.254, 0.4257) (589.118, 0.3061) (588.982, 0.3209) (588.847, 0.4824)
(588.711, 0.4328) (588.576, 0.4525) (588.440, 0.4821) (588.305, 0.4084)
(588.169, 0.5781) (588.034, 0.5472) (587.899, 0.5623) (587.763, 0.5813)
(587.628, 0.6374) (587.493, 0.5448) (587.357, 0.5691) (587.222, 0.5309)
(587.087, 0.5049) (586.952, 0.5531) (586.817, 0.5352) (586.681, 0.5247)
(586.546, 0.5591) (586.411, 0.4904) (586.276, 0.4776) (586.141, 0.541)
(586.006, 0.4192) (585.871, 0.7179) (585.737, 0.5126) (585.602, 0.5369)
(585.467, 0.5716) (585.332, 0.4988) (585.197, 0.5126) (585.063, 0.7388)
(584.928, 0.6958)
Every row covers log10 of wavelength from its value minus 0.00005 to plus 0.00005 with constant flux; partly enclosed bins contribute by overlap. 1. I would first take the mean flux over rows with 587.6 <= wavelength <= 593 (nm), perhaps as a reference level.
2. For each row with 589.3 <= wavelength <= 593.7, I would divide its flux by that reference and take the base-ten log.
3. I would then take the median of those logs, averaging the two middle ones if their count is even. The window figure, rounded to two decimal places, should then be 0.01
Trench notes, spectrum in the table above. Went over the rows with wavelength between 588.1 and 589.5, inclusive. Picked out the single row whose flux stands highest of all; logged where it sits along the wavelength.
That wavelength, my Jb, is 588.169 nm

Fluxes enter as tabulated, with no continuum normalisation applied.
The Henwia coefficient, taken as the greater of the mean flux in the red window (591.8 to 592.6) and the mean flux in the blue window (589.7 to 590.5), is 0.515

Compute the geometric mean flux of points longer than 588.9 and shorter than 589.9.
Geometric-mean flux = 0.41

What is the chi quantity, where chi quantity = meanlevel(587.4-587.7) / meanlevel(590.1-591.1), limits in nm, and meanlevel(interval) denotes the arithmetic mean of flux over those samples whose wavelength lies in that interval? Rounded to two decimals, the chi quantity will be 1.13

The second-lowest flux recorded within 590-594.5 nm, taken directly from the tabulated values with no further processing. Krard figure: 0.4514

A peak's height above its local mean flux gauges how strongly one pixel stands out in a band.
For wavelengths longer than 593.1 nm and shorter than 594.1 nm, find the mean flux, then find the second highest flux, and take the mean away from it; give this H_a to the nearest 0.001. 0.011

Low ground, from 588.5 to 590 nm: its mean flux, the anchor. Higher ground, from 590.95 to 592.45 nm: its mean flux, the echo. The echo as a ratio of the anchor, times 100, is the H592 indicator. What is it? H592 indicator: 120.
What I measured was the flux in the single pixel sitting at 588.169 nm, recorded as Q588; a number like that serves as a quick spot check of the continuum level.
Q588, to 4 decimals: 0.5781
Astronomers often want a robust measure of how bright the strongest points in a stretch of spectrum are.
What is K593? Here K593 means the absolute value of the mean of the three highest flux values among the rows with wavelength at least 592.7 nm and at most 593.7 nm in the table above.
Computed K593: 0.574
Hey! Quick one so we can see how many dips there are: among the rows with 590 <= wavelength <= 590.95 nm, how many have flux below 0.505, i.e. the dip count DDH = 2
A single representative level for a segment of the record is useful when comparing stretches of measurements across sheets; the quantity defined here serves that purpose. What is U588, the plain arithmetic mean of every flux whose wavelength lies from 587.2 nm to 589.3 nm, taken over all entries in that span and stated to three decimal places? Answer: 0.491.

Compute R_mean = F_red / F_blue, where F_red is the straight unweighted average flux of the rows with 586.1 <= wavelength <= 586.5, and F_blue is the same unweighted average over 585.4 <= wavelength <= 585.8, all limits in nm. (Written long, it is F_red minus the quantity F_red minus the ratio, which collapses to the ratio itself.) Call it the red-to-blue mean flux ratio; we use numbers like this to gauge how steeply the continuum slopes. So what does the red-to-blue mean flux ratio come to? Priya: 0.93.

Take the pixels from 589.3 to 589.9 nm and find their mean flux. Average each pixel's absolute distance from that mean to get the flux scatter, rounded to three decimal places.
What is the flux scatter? 0.037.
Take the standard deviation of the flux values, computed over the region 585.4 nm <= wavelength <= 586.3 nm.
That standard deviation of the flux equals 0.09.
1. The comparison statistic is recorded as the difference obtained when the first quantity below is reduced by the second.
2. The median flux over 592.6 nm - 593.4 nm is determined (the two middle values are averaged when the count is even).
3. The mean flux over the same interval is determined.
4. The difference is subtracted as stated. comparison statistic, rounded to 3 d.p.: 0.000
